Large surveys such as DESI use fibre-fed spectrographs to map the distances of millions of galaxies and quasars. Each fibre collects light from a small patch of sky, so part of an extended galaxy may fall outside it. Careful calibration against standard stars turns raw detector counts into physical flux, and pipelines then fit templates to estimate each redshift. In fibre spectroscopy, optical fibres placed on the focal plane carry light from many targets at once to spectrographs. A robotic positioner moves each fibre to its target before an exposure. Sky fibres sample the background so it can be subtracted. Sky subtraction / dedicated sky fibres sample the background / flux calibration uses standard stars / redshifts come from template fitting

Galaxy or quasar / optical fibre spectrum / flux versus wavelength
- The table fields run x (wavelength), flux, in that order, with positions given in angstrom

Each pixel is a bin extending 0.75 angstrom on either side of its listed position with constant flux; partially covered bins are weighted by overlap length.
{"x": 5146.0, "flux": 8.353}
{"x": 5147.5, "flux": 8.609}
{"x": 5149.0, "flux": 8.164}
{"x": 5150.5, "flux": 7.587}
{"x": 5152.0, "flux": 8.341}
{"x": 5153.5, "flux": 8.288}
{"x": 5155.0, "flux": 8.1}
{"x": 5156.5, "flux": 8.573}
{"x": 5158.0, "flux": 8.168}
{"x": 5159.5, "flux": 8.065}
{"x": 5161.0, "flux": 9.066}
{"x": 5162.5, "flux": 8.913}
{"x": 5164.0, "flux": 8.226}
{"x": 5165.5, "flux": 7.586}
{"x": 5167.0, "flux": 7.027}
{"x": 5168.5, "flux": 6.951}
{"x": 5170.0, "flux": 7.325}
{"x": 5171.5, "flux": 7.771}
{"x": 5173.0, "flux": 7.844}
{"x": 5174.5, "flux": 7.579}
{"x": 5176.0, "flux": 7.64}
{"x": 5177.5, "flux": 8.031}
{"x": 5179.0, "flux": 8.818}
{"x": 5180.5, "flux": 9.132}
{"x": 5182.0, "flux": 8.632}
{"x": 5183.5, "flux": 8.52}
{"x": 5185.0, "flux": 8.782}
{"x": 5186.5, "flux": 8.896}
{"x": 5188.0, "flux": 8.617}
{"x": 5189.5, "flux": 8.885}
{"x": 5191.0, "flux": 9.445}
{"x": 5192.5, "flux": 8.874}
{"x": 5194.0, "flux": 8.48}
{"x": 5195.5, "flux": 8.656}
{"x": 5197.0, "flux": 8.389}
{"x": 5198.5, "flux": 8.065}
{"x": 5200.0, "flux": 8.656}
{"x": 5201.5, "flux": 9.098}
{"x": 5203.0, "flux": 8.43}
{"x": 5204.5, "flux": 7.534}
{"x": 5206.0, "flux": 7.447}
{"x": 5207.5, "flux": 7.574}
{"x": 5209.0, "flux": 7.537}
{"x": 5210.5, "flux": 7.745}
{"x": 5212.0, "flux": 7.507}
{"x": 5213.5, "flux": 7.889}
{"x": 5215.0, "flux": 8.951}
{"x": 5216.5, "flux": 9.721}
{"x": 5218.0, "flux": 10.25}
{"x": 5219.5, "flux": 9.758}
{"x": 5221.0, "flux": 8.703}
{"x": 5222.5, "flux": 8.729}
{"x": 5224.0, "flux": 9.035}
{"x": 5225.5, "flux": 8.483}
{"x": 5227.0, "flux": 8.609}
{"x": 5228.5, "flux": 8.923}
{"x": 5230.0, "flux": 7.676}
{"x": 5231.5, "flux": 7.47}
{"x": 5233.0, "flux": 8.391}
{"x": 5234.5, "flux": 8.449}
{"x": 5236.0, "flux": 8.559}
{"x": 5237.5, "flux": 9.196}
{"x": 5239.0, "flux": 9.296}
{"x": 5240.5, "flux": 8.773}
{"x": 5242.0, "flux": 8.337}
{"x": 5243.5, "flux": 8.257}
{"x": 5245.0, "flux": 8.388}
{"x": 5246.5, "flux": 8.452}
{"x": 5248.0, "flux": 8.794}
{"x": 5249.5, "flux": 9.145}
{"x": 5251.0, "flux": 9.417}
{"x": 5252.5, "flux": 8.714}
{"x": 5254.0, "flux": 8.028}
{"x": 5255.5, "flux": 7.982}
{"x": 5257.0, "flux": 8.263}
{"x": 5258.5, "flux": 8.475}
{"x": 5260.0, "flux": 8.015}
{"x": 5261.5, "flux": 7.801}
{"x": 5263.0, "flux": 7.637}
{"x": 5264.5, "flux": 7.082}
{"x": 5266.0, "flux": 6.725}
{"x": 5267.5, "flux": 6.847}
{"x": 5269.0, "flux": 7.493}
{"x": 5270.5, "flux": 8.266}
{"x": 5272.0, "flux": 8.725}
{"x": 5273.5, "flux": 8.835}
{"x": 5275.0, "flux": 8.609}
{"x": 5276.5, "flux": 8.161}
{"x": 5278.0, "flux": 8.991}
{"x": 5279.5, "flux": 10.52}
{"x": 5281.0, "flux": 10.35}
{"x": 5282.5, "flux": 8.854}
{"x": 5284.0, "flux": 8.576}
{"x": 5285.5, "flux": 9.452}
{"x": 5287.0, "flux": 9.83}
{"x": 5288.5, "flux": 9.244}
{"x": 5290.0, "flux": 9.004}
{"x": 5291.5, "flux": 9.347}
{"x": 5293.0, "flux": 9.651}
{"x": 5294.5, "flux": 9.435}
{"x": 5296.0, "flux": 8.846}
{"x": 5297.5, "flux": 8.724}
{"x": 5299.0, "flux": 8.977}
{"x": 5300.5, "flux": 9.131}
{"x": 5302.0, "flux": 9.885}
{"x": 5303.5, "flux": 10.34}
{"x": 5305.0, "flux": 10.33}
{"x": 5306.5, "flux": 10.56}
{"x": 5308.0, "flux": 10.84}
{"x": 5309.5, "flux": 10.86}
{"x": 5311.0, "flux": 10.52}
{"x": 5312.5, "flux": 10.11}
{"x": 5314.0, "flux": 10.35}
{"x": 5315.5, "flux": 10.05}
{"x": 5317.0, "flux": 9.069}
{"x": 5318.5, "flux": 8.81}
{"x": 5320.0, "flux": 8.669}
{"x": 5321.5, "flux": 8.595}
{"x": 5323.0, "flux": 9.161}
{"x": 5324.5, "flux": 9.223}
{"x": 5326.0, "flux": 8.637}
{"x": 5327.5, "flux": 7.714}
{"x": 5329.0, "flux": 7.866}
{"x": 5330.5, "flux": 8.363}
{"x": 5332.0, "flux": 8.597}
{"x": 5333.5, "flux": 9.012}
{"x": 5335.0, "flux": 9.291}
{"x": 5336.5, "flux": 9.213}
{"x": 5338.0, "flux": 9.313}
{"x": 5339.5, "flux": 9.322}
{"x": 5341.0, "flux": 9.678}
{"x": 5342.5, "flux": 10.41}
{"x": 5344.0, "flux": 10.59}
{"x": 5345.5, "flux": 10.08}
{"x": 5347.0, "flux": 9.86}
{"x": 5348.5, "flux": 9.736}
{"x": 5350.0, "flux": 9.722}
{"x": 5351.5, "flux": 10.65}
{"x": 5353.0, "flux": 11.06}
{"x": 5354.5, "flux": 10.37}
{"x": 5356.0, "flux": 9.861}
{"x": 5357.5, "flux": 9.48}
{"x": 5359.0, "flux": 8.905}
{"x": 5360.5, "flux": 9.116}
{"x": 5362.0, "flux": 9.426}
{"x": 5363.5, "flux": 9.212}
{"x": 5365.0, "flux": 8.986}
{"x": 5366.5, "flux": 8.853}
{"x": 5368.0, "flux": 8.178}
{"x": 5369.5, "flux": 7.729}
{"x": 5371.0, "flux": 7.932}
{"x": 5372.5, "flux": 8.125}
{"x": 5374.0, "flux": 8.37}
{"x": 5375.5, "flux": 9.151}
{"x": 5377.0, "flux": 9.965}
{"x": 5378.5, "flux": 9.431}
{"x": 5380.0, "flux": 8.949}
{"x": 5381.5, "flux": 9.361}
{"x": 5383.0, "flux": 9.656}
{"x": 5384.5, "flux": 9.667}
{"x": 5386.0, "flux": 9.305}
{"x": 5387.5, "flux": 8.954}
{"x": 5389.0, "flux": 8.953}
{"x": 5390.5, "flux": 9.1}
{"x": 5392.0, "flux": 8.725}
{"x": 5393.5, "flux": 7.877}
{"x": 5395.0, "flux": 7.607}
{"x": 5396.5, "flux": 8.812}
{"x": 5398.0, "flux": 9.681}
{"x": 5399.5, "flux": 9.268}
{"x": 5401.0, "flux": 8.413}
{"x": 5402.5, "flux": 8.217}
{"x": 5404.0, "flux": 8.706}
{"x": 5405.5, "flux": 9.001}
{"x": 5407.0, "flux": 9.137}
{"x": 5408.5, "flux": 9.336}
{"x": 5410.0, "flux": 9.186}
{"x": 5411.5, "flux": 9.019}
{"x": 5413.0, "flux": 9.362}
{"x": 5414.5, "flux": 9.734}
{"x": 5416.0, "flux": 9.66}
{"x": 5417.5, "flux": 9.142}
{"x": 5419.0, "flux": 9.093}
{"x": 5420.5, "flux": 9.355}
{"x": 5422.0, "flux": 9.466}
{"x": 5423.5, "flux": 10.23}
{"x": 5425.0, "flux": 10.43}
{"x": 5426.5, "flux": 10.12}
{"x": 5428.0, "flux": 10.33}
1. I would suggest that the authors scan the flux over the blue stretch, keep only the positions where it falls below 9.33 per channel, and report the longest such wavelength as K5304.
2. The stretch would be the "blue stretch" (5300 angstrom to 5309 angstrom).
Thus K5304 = 5300.5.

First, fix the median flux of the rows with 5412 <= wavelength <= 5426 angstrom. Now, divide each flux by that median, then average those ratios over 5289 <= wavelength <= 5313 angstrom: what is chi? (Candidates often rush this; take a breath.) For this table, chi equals 1.03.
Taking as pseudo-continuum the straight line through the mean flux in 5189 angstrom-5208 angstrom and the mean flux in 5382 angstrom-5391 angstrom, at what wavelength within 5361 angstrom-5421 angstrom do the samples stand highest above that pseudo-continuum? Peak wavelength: 5377.0 angstrom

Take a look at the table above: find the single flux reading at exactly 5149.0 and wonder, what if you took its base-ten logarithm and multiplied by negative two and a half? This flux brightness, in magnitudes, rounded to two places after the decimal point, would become -2.28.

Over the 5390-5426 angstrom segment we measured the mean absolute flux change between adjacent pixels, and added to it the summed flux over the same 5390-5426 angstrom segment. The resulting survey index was 219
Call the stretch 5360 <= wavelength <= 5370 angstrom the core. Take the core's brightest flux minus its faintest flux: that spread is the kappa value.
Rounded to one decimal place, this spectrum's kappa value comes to 1.7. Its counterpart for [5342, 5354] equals 1.3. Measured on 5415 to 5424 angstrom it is 1.1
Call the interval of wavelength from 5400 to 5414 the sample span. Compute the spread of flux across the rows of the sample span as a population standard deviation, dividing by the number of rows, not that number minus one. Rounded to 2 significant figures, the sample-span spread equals 0.38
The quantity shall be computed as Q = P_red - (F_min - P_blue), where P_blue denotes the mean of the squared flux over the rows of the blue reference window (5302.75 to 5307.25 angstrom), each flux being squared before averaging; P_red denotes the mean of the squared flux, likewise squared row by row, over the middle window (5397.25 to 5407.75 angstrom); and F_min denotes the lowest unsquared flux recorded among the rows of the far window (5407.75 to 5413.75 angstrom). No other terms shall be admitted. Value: 179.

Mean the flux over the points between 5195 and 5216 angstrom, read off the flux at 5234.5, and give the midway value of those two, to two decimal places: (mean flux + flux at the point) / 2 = 8.28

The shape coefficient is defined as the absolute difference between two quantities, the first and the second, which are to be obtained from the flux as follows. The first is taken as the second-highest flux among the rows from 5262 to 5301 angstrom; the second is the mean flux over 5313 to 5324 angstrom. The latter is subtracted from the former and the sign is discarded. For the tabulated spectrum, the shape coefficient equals 1.1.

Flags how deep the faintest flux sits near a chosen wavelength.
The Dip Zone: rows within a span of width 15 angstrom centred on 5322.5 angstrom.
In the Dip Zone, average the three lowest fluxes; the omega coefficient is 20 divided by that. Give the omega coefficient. 2.48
